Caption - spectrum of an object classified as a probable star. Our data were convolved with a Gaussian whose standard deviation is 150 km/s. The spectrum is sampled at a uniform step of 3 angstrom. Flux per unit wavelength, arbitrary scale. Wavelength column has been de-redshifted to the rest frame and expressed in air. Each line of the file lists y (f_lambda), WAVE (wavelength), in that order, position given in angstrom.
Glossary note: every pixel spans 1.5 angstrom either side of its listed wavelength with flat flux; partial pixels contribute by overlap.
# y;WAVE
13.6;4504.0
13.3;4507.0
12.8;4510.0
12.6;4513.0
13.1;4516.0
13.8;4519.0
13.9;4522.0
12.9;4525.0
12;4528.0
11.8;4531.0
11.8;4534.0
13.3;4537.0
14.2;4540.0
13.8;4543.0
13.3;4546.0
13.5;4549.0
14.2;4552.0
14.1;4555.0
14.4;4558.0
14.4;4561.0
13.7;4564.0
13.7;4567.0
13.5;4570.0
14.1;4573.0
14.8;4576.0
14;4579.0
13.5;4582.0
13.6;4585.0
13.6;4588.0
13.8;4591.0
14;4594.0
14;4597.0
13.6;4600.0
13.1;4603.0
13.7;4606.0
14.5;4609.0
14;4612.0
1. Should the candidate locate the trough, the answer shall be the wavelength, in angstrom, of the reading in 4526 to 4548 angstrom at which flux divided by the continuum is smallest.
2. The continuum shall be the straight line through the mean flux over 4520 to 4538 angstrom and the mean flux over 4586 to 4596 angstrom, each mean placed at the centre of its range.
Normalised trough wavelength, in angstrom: 4534.0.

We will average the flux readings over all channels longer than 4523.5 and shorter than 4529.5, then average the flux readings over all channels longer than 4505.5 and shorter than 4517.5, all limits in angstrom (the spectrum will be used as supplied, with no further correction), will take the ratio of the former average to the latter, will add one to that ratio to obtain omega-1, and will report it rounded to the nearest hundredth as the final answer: 1.96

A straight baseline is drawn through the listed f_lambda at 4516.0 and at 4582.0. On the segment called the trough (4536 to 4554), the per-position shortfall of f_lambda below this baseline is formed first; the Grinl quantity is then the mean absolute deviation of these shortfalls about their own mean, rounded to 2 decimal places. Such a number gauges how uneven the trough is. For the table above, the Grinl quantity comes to 0.35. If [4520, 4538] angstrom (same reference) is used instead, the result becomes 0.76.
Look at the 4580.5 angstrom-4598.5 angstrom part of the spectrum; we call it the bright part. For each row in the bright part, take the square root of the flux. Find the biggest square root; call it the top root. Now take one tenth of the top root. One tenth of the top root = 0.374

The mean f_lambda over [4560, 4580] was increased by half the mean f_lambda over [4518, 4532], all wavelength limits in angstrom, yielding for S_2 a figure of 20.5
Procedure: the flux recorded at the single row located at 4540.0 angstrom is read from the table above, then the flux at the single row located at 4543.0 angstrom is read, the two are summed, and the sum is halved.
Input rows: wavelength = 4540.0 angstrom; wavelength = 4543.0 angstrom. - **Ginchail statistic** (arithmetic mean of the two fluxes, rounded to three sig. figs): 14.0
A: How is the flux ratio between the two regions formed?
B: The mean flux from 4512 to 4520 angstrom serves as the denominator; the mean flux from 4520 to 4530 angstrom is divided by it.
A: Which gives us 0.982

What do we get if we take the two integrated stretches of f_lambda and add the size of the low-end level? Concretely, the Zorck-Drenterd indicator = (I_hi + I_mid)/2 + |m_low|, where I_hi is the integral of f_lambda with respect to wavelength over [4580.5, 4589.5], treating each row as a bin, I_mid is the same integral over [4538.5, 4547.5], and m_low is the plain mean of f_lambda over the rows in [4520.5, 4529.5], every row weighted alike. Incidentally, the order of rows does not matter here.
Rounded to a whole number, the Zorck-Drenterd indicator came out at 136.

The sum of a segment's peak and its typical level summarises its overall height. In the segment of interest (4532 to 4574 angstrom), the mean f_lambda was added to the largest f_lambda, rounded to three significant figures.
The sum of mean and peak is 28.1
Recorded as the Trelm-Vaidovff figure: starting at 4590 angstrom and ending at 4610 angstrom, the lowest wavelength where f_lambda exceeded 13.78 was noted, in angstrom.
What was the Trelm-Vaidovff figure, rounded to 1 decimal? 4591.0 angstrom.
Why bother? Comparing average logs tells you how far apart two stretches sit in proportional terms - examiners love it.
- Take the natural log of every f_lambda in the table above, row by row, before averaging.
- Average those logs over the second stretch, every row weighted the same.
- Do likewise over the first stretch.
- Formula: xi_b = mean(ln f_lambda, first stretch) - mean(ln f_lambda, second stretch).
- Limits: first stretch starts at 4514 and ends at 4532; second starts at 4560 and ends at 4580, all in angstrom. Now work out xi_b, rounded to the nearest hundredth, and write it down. -0.08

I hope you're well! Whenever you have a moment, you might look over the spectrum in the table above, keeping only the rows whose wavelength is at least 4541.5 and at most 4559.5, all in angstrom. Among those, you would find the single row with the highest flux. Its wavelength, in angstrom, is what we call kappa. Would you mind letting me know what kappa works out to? 4558.0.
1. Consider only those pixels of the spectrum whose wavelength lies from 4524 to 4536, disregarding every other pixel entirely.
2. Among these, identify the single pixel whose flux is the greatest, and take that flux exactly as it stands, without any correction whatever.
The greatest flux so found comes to 12.9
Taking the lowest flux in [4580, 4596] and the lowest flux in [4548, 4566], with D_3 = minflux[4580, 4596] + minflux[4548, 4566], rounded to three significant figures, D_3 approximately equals 27.0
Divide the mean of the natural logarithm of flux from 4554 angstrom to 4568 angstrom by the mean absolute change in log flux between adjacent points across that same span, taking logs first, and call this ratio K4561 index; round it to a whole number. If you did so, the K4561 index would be 149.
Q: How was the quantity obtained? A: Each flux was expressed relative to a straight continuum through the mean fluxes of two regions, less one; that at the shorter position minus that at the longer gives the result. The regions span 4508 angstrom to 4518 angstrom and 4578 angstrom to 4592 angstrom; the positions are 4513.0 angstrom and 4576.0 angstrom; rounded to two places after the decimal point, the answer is -0.11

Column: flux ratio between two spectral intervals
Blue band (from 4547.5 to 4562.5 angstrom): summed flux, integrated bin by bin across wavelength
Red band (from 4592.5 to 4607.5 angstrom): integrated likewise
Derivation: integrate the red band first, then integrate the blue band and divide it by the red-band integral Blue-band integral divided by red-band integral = 1.03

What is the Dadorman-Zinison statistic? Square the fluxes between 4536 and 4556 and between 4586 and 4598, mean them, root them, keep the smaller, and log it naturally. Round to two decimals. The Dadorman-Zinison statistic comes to 2.62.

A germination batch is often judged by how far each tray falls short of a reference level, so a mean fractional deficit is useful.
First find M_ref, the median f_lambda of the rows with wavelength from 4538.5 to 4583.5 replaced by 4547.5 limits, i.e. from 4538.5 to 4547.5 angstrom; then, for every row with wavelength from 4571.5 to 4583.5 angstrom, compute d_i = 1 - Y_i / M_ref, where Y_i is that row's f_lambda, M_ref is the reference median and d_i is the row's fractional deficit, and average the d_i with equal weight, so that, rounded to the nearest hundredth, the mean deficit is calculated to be -0.02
